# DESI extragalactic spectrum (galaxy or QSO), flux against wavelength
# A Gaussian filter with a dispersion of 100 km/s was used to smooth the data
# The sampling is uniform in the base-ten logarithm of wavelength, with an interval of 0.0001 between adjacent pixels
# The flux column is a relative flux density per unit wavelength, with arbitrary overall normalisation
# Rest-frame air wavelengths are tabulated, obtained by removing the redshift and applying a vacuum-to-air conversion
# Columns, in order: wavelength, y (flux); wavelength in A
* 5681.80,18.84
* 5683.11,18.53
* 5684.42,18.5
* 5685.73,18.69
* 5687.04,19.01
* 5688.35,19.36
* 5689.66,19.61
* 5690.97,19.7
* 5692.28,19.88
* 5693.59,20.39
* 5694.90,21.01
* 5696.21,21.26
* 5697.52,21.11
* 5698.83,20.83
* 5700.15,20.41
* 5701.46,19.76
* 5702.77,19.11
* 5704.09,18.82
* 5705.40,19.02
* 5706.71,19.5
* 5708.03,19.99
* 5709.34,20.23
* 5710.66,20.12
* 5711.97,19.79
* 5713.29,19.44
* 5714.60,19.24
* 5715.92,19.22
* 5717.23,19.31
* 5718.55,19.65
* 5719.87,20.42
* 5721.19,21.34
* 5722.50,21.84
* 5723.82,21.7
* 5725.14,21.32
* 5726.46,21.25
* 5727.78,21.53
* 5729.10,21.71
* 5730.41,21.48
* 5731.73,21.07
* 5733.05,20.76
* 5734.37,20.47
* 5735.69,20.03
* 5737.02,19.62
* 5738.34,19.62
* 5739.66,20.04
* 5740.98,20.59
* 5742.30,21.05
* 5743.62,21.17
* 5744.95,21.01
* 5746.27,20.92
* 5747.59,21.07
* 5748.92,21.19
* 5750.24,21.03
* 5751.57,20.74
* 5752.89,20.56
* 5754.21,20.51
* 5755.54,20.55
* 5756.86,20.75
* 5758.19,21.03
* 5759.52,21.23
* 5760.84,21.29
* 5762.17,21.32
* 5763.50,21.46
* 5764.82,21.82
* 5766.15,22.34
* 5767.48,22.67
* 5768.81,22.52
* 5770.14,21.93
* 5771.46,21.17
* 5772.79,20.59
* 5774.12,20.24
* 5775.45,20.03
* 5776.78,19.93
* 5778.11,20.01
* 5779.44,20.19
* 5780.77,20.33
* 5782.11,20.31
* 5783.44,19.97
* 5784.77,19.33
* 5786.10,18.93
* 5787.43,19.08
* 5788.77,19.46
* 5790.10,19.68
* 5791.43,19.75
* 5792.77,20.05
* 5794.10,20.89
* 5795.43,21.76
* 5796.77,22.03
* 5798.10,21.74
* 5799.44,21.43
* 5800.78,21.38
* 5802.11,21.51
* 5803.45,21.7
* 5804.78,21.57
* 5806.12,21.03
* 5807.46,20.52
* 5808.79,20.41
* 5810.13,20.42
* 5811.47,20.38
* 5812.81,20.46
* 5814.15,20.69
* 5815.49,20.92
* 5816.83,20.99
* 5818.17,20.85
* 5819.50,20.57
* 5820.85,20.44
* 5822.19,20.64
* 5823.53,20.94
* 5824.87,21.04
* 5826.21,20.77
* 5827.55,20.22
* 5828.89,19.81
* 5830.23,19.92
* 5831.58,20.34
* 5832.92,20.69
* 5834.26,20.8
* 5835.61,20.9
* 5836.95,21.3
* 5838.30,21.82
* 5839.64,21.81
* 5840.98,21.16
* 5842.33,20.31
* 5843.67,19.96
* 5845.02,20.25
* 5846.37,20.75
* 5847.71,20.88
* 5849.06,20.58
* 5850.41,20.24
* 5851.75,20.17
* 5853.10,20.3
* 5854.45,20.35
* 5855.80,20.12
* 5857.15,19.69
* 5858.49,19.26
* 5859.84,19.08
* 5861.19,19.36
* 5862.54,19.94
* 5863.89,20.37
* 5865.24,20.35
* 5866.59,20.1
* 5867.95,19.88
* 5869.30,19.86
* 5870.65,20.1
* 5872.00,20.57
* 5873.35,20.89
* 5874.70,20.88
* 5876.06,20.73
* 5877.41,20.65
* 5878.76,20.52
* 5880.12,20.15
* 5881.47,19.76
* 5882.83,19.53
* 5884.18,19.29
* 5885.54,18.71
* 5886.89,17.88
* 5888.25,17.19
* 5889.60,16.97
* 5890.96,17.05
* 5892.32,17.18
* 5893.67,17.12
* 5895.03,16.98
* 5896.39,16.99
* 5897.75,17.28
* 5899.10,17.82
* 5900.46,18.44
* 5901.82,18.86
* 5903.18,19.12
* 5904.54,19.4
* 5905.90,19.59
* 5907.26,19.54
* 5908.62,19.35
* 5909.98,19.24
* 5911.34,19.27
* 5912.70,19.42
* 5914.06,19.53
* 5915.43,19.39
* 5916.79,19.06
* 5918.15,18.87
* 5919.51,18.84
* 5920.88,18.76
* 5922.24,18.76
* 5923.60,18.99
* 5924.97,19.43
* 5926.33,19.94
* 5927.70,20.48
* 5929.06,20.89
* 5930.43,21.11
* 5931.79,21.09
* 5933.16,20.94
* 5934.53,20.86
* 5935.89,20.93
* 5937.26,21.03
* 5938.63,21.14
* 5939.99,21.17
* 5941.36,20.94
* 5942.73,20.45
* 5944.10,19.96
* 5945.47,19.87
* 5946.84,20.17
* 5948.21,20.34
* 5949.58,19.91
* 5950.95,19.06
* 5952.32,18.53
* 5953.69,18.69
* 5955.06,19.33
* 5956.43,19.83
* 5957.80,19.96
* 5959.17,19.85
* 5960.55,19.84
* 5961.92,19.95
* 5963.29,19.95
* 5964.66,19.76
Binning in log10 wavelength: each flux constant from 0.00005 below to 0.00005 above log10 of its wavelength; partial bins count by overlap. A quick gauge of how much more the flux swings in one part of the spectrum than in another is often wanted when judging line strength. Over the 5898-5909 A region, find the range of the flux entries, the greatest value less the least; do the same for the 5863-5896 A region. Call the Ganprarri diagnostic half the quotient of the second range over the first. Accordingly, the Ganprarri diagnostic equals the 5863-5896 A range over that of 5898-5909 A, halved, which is 1.1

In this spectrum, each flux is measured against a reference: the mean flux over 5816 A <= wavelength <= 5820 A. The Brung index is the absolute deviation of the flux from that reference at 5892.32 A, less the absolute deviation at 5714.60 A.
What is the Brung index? 2.1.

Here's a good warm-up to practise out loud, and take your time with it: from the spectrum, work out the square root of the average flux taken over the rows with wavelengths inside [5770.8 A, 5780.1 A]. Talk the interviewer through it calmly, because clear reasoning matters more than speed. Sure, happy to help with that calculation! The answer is 4.51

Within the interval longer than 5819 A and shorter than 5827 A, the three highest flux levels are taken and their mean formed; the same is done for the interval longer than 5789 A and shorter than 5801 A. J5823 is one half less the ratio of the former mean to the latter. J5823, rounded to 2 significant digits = -0.46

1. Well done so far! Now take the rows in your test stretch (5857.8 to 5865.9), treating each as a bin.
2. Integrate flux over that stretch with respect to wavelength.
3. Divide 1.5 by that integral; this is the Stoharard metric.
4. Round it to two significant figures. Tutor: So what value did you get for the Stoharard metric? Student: 0.0094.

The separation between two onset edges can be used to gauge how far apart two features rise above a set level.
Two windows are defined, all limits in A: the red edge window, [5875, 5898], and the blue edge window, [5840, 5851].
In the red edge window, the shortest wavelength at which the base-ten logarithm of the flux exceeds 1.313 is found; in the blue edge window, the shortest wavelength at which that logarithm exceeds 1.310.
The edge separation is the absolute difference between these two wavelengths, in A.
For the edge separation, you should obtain 35.1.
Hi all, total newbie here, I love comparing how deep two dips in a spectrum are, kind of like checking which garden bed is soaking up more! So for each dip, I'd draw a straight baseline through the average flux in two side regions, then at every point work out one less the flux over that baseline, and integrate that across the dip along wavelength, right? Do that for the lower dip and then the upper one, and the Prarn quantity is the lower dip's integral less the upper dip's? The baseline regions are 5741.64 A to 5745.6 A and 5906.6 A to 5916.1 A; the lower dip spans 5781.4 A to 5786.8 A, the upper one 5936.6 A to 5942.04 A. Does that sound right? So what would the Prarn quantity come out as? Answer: 0.83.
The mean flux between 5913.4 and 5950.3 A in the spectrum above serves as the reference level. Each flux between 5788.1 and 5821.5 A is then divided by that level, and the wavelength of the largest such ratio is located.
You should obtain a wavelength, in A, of 5796.77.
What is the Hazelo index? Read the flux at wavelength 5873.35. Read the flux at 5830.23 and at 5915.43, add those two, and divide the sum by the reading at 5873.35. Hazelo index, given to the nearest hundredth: 1.88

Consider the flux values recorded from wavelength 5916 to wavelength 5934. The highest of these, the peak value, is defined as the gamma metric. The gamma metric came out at 21.11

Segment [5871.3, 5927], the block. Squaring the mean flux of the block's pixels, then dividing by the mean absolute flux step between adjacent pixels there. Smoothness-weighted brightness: 1462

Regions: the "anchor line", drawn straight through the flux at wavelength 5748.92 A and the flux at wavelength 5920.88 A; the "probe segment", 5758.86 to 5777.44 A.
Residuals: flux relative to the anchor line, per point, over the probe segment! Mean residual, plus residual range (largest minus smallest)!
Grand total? 3.0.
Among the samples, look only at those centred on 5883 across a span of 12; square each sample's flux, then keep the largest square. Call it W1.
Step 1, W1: 426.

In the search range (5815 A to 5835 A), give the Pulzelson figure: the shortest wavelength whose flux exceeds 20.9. 5815.49 A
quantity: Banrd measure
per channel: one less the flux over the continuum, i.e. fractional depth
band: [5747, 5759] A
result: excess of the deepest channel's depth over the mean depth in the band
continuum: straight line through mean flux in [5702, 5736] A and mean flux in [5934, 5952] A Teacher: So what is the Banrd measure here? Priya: 0.02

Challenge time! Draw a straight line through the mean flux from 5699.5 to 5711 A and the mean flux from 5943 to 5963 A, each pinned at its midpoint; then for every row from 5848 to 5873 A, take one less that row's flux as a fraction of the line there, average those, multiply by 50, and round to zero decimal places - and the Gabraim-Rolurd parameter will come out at -1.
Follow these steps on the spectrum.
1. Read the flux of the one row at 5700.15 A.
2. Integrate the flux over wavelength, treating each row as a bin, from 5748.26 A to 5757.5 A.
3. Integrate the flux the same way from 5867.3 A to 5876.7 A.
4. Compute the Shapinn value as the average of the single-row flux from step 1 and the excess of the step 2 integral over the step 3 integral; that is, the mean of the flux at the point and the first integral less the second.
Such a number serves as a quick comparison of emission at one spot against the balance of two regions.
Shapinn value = 10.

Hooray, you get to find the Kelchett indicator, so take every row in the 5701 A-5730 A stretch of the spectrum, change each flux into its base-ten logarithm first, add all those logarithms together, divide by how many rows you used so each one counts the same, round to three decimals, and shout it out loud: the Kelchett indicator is 1.305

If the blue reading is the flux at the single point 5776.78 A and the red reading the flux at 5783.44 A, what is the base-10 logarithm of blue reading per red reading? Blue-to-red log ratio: -0.001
